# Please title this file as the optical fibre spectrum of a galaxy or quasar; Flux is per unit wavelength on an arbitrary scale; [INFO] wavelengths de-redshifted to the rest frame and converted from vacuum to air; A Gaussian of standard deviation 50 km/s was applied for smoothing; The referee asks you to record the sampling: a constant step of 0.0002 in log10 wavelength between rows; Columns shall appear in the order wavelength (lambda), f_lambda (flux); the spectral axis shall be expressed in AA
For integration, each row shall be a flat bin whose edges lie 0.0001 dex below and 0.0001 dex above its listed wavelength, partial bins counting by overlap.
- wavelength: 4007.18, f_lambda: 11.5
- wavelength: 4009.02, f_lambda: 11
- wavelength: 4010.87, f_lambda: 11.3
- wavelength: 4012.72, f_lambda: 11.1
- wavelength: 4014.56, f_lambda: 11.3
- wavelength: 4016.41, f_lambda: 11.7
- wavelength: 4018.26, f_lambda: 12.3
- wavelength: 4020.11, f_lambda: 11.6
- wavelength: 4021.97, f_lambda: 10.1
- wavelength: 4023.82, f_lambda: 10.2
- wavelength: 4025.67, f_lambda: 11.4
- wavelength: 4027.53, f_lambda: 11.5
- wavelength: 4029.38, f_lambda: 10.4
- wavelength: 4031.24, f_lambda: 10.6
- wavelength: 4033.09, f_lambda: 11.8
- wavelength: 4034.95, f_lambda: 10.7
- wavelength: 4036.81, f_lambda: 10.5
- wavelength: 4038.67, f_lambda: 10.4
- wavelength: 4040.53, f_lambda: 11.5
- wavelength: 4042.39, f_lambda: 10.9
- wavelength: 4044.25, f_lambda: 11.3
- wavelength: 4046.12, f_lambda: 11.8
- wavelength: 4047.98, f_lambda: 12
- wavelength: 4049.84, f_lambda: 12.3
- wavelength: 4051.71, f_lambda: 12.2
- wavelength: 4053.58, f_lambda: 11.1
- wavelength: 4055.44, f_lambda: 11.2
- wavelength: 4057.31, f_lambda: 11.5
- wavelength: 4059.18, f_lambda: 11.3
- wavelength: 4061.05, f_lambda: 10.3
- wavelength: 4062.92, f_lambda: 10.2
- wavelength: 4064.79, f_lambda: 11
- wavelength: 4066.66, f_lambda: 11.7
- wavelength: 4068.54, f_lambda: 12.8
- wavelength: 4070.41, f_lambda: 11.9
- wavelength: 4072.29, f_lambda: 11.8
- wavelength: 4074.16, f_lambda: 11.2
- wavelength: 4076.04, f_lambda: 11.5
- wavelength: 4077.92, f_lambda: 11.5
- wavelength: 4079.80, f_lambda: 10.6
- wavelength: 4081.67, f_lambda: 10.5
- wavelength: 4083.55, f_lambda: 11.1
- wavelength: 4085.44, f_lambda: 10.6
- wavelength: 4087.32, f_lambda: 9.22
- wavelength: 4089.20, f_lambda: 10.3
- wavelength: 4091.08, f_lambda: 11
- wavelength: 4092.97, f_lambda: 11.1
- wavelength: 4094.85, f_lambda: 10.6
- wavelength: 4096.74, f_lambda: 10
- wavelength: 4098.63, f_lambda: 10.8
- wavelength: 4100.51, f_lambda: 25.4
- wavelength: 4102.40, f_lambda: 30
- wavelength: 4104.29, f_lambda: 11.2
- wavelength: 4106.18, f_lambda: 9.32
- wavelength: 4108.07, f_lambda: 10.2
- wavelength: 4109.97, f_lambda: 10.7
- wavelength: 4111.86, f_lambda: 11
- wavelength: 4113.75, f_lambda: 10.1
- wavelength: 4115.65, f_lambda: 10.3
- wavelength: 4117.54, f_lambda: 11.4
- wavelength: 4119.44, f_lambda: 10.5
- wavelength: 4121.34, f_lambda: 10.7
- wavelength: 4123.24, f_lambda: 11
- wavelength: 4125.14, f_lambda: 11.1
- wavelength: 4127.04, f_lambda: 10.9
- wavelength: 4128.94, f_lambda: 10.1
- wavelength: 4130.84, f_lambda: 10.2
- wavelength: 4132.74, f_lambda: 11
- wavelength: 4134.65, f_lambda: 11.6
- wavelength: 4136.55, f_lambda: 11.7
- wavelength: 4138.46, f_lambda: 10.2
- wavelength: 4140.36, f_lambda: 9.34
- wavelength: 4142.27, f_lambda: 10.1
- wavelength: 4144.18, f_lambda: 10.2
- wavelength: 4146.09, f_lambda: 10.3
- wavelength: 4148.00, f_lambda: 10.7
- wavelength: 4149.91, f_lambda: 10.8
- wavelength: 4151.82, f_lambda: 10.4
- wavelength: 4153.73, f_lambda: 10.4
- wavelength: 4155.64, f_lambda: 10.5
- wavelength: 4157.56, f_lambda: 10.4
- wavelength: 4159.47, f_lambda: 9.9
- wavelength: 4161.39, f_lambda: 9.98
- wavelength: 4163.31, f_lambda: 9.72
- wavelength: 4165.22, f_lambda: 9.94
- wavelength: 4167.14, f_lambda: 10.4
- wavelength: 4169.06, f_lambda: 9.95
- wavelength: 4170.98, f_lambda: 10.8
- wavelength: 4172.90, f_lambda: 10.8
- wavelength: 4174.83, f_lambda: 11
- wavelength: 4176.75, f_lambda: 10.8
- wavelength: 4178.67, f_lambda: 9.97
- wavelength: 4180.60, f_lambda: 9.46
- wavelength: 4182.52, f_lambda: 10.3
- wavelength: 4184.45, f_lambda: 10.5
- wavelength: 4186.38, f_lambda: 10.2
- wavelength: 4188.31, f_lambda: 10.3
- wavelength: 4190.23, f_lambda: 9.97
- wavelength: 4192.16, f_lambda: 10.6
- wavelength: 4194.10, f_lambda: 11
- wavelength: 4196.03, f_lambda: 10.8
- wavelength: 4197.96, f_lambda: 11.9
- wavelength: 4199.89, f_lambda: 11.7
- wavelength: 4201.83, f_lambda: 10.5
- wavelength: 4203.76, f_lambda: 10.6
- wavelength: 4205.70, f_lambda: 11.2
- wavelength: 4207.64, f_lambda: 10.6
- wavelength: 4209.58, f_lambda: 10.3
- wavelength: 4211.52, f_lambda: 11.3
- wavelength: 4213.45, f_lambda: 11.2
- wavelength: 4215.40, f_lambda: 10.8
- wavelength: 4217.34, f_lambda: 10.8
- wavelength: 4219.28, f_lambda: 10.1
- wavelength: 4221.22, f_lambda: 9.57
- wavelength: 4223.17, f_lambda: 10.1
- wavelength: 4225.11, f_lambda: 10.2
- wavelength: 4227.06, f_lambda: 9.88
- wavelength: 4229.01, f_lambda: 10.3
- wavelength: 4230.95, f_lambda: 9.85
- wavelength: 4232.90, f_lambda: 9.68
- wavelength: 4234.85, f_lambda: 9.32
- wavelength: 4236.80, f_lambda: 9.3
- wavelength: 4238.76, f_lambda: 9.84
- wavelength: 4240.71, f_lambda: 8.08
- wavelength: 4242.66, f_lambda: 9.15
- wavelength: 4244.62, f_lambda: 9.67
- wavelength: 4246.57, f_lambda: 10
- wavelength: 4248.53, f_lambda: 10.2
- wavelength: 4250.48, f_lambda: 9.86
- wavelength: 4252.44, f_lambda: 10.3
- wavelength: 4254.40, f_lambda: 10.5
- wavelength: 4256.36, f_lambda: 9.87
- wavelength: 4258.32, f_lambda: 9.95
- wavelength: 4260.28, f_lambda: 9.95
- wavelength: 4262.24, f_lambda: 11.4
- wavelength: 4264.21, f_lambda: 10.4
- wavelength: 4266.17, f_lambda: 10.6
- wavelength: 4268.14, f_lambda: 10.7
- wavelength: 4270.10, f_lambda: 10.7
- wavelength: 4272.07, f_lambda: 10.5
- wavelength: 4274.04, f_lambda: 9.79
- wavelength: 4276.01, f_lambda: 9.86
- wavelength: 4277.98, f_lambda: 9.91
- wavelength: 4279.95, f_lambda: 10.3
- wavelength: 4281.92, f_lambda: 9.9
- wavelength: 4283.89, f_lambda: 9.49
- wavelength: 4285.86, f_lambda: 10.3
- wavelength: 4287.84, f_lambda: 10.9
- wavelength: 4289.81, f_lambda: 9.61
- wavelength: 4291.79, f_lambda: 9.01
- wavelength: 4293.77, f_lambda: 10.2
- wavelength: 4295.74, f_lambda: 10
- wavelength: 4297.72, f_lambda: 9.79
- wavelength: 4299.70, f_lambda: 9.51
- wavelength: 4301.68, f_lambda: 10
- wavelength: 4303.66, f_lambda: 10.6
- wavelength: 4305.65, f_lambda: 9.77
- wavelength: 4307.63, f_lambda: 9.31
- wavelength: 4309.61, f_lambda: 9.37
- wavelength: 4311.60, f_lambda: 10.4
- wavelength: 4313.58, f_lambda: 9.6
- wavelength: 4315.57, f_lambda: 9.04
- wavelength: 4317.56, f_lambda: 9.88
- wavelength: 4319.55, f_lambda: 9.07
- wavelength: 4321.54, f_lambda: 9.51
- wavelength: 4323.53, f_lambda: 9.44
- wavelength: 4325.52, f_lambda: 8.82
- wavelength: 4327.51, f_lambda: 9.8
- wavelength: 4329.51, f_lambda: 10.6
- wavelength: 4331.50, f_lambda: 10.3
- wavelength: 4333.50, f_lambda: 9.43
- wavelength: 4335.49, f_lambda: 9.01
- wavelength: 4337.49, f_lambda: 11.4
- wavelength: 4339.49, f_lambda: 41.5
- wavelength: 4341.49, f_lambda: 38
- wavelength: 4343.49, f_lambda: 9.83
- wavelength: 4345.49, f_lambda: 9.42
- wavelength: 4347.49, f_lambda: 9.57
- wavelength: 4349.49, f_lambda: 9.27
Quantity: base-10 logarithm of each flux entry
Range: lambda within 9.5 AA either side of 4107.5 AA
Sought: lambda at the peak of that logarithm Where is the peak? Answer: 4102.40 AA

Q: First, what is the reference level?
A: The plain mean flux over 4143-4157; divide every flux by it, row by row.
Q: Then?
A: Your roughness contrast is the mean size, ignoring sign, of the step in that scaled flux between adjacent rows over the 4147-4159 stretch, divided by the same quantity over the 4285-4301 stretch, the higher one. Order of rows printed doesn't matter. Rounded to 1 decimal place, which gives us 0.2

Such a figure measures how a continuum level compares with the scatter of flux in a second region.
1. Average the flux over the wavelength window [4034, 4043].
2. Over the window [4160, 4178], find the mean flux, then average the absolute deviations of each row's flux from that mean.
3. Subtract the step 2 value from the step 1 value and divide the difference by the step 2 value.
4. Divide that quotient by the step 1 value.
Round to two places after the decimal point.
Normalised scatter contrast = 2.26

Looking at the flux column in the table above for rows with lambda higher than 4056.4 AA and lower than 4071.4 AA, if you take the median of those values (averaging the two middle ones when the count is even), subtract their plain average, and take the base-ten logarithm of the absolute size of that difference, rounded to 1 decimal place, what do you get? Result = -1.2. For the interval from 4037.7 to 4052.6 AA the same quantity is -1.0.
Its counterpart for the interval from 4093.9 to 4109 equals 0.6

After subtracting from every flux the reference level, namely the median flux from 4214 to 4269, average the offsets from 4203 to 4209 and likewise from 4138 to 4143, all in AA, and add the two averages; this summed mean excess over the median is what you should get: 0.7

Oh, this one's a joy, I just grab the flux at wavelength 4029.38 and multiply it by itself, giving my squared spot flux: 108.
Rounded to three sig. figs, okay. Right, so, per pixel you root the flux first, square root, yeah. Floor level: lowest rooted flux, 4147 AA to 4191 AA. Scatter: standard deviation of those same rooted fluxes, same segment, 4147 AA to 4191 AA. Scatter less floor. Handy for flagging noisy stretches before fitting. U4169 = -3.01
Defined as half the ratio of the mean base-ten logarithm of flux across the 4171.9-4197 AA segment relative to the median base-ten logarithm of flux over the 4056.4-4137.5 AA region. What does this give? 0.4889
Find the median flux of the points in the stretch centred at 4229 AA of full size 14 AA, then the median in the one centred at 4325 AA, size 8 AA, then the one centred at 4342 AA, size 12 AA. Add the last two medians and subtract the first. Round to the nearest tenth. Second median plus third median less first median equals 10.2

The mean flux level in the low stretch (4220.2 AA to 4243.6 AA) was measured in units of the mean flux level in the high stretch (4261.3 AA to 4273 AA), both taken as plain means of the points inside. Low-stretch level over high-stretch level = 0.90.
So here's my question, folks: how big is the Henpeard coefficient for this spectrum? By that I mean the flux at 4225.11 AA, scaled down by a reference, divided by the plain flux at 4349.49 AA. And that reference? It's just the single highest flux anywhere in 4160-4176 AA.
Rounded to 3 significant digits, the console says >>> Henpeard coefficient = 0.100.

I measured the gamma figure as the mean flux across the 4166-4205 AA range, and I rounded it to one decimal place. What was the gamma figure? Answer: 10.6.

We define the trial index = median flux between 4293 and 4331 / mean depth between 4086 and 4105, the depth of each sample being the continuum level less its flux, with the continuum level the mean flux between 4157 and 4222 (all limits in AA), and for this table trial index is -3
